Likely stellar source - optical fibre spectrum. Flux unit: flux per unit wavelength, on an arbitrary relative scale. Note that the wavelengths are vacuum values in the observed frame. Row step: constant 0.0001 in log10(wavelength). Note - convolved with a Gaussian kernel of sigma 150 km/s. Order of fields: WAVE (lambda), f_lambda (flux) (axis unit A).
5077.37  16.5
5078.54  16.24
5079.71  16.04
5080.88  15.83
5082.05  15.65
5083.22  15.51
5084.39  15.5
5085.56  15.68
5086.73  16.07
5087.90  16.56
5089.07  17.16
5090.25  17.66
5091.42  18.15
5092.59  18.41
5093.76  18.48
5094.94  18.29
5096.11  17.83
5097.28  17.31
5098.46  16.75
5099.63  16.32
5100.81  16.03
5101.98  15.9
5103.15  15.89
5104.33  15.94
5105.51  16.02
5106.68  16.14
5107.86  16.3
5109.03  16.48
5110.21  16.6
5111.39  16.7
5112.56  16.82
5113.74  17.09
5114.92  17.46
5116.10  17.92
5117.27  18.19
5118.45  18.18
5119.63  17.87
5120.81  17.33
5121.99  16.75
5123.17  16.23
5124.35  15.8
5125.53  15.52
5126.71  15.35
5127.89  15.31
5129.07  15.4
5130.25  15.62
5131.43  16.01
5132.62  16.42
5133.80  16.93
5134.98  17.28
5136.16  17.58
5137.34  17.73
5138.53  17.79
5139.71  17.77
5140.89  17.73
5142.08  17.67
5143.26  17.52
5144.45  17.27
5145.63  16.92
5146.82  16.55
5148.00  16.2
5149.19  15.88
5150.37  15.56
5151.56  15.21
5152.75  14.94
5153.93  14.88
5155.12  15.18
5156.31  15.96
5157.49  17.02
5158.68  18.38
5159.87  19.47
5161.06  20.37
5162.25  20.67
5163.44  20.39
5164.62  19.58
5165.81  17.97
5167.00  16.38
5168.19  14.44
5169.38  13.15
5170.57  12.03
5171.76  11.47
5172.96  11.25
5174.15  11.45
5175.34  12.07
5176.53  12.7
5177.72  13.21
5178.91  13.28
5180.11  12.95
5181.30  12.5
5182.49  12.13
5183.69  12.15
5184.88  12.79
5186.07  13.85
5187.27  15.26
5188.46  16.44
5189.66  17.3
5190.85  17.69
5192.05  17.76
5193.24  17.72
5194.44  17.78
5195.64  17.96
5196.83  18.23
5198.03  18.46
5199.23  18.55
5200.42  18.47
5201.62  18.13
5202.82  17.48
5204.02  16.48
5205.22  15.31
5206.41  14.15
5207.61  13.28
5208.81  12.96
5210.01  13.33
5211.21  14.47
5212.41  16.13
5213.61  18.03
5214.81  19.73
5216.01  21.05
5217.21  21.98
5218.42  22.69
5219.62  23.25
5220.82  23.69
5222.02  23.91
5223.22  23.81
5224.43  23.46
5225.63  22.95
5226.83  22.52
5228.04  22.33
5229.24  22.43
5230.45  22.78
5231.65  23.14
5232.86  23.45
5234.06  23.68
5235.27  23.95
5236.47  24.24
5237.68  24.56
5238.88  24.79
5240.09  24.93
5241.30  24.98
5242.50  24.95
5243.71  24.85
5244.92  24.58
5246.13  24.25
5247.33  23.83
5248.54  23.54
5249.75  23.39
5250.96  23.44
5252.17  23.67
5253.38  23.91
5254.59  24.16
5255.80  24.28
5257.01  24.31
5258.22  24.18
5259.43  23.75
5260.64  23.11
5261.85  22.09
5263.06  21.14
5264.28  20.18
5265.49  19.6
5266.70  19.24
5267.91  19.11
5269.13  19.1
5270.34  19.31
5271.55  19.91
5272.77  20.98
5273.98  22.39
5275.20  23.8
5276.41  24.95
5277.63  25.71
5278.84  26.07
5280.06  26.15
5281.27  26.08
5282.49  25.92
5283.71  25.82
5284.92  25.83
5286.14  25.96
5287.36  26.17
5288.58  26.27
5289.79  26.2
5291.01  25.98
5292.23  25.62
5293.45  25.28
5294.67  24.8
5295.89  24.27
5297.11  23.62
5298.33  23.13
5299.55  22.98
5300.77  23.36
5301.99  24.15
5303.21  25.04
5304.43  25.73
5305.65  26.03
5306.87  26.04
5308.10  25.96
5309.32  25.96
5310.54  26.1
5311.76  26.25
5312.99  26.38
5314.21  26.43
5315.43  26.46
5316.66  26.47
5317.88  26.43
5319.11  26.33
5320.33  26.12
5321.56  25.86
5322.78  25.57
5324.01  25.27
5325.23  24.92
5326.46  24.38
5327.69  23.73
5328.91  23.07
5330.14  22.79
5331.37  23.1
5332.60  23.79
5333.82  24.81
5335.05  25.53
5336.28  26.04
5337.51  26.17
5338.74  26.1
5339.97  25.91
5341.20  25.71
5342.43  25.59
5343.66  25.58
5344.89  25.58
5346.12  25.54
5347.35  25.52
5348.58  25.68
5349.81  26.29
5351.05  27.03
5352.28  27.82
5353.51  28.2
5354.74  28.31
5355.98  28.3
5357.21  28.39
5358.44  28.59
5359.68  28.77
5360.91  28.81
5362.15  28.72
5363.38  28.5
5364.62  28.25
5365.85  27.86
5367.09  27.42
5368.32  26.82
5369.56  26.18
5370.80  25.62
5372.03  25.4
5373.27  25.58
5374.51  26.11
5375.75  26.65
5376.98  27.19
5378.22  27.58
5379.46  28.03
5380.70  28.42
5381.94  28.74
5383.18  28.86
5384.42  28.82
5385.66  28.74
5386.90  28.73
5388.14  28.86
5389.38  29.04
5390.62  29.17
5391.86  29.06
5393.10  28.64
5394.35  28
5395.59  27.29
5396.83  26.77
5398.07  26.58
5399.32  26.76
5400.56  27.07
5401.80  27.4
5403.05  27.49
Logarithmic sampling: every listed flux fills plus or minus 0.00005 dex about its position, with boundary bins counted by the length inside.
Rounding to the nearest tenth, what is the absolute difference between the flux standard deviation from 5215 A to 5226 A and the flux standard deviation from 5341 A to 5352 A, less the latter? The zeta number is -0.1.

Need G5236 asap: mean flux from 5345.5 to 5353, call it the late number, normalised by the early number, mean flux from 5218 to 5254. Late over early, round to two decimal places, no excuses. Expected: 1.11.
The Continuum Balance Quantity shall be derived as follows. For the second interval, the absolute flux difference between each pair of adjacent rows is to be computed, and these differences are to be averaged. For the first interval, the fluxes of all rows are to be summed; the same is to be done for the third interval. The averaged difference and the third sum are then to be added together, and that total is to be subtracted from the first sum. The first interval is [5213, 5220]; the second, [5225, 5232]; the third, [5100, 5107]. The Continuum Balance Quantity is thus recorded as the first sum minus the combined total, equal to 31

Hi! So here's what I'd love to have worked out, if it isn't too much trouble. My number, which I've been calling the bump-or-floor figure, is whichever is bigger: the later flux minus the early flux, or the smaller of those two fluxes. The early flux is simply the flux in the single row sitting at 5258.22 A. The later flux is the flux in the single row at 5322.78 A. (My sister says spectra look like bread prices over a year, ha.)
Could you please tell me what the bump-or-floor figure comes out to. 24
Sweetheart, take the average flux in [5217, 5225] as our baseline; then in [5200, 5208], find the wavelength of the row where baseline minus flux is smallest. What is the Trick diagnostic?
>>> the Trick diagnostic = 5200.42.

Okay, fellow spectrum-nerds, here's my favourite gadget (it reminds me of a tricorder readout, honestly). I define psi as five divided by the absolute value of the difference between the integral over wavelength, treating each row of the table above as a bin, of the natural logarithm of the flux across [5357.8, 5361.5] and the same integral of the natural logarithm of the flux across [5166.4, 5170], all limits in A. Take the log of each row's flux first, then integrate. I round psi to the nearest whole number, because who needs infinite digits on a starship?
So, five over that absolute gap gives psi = 2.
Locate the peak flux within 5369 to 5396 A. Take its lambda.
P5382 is 5390.62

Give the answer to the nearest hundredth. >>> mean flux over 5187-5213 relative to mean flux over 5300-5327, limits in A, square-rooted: 0.80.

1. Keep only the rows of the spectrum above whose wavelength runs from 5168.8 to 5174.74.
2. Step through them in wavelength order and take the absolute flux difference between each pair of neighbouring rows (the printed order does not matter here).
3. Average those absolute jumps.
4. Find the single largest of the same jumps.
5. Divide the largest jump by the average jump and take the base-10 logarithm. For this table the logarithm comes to 0.33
